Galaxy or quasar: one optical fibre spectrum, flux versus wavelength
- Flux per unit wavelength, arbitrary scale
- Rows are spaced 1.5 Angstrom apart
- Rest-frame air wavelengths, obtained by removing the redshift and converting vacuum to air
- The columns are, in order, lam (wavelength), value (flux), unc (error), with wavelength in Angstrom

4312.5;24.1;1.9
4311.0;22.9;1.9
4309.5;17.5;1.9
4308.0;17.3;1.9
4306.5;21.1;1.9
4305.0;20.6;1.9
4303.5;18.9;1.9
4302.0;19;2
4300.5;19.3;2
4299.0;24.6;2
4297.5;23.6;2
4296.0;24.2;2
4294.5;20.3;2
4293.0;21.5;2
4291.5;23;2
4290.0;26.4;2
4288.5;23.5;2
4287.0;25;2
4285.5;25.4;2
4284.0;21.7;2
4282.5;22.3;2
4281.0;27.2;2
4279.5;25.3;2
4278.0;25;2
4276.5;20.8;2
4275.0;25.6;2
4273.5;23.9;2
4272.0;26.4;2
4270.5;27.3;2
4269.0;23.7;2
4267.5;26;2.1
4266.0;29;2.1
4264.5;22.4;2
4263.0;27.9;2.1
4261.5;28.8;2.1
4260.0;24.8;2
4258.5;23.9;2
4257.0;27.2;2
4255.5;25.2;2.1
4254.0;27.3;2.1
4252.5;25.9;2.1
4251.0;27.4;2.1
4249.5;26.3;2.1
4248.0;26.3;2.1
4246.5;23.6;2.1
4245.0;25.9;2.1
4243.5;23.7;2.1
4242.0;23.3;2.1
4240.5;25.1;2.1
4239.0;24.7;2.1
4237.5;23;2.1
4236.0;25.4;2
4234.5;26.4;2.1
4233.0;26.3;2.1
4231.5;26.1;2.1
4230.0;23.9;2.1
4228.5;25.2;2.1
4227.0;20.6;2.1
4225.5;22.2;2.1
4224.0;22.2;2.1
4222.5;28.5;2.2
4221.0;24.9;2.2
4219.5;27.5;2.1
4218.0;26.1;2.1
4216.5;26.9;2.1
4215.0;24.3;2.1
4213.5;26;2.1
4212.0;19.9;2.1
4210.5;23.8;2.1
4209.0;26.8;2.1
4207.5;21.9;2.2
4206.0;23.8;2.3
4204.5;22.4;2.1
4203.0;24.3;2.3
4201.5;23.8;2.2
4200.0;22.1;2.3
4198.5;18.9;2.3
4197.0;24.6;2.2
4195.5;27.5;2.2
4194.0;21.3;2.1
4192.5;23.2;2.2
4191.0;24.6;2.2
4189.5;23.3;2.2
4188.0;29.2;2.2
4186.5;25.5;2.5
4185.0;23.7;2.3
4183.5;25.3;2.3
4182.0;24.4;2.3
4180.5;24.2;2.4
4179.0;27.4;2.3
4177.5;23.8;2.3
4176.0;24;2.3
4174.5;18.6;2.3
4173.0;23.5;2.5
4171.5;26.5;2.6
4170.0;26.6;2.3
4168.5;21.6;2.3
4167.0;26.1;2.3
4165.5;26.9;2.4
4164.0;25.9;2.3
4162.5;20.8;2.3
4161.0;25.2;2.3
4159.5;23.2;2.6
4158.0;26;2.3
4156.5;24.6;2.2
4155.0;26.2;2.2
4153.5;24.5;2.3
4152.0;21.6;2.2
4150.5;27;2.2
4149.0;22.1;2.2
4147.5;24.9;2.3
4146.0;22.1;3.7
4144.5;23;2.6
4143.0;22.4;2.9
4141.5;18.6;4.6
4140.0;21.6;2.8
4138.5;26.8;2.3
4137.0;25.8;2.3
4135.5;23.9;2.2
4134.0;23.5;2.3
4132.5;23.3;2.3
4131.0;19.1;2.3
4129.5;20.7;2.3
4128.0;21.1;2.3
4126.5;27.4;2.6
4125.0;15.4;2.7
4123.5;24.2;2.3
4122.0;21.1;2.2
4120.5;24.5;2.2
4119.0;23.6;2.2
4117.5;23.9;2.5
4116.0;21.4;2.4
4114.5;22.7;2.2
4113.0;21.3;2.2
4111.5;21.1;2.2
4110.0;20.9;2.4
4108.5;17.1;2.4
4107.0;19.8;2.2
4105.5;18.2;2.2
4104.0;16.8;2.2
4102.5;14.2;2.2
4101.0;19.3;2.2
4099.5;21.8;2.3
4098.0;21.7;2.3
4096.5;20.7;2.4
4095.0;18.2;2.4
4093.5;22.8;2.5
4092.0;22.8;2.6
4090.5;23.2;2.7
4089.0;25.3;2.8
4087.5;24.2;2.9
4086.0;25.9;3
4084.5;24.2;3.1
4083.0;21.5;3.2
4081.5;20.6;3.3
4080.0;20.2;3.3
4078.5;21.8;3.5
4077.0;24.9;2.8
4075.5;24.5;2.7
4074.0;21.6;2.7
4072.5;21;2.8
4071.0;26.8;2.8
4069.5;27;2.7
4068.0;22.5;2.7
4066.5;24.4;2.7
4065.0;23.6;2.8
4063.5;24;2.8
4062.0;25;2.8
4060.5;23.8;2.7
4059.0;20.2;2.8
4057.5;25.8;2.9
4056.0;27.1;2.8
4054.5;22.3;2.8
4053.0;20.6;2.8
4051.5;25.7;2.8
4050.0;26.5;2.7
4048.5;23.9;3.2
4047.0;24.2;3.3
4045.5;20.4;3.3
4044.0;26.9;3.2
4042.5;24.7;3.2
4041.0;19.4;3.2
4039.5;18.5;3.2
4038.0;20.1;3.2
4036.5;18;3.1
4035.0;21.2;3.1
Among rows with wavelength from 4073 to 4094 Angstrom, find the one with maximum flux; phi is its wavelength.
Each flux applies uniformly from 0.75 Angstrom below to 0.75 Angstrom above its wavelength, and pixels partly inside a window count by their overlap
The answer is 4086.0 Angstrom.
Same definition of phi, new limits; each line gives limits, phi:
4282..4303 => 4290.0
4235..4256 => 4251.0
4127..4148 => 4138.5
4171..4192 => 4188.0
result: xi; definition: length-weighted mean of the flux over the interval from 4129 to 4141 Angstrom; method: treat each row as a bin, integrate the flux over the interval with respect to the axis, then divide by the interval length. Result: 23.0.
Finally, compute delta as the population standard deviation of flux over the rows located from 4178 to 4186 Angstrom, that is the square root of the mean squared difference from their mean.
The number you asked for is 1.3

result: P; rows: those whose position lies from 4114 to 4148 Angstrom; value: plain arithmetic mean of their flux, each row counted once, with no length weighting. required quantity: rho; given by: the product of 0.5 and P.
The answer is 11.3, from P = 22.7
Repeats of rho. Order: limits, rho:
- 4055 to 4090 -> 11.9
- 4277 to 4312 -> 11.2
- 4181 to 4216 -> 12.0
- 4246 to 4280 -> 12.8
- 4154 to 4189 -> 12.4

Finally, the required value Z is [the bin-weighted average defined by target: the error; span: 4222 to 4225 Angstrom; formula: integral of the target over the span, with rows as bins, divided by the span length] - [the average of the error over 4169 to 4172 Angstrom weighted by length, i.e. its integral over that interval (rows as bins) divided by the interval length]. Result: -0.28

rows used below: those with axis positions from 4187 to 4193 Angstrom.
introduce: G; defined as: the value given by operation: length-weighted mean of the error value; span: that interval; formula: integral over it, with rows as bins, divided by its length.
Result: 2.2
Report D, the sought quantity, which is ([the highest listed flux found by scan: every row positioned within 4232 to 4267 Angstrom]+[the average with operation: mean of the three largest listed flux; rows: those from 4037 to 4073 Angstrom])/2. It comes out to 28.0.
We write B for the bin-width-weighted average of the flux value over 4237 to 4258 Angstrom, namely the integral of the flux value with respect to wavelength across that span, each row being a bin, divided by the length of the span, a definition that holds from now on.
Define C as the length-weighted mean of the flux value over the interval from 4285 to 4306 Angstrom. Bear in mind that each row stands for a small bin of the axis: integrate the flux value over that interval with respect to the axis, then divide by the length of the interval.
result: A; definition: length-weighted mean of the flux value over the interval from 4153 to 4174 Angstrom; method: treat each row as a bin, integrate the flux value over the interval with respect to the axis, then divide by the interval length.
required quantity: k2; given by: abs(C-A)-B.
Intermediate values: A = 24.8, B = 25.4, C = 22.5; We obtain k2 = -23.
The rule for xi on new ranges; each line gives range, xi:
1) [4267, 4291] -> 24.7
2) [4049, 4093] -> 23.7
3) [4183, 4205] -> 24.0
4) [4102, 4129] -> 20.9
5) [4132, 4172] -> 24.1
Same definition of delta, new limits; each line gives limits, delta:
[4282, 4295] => 1.9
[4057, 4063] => 2.1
